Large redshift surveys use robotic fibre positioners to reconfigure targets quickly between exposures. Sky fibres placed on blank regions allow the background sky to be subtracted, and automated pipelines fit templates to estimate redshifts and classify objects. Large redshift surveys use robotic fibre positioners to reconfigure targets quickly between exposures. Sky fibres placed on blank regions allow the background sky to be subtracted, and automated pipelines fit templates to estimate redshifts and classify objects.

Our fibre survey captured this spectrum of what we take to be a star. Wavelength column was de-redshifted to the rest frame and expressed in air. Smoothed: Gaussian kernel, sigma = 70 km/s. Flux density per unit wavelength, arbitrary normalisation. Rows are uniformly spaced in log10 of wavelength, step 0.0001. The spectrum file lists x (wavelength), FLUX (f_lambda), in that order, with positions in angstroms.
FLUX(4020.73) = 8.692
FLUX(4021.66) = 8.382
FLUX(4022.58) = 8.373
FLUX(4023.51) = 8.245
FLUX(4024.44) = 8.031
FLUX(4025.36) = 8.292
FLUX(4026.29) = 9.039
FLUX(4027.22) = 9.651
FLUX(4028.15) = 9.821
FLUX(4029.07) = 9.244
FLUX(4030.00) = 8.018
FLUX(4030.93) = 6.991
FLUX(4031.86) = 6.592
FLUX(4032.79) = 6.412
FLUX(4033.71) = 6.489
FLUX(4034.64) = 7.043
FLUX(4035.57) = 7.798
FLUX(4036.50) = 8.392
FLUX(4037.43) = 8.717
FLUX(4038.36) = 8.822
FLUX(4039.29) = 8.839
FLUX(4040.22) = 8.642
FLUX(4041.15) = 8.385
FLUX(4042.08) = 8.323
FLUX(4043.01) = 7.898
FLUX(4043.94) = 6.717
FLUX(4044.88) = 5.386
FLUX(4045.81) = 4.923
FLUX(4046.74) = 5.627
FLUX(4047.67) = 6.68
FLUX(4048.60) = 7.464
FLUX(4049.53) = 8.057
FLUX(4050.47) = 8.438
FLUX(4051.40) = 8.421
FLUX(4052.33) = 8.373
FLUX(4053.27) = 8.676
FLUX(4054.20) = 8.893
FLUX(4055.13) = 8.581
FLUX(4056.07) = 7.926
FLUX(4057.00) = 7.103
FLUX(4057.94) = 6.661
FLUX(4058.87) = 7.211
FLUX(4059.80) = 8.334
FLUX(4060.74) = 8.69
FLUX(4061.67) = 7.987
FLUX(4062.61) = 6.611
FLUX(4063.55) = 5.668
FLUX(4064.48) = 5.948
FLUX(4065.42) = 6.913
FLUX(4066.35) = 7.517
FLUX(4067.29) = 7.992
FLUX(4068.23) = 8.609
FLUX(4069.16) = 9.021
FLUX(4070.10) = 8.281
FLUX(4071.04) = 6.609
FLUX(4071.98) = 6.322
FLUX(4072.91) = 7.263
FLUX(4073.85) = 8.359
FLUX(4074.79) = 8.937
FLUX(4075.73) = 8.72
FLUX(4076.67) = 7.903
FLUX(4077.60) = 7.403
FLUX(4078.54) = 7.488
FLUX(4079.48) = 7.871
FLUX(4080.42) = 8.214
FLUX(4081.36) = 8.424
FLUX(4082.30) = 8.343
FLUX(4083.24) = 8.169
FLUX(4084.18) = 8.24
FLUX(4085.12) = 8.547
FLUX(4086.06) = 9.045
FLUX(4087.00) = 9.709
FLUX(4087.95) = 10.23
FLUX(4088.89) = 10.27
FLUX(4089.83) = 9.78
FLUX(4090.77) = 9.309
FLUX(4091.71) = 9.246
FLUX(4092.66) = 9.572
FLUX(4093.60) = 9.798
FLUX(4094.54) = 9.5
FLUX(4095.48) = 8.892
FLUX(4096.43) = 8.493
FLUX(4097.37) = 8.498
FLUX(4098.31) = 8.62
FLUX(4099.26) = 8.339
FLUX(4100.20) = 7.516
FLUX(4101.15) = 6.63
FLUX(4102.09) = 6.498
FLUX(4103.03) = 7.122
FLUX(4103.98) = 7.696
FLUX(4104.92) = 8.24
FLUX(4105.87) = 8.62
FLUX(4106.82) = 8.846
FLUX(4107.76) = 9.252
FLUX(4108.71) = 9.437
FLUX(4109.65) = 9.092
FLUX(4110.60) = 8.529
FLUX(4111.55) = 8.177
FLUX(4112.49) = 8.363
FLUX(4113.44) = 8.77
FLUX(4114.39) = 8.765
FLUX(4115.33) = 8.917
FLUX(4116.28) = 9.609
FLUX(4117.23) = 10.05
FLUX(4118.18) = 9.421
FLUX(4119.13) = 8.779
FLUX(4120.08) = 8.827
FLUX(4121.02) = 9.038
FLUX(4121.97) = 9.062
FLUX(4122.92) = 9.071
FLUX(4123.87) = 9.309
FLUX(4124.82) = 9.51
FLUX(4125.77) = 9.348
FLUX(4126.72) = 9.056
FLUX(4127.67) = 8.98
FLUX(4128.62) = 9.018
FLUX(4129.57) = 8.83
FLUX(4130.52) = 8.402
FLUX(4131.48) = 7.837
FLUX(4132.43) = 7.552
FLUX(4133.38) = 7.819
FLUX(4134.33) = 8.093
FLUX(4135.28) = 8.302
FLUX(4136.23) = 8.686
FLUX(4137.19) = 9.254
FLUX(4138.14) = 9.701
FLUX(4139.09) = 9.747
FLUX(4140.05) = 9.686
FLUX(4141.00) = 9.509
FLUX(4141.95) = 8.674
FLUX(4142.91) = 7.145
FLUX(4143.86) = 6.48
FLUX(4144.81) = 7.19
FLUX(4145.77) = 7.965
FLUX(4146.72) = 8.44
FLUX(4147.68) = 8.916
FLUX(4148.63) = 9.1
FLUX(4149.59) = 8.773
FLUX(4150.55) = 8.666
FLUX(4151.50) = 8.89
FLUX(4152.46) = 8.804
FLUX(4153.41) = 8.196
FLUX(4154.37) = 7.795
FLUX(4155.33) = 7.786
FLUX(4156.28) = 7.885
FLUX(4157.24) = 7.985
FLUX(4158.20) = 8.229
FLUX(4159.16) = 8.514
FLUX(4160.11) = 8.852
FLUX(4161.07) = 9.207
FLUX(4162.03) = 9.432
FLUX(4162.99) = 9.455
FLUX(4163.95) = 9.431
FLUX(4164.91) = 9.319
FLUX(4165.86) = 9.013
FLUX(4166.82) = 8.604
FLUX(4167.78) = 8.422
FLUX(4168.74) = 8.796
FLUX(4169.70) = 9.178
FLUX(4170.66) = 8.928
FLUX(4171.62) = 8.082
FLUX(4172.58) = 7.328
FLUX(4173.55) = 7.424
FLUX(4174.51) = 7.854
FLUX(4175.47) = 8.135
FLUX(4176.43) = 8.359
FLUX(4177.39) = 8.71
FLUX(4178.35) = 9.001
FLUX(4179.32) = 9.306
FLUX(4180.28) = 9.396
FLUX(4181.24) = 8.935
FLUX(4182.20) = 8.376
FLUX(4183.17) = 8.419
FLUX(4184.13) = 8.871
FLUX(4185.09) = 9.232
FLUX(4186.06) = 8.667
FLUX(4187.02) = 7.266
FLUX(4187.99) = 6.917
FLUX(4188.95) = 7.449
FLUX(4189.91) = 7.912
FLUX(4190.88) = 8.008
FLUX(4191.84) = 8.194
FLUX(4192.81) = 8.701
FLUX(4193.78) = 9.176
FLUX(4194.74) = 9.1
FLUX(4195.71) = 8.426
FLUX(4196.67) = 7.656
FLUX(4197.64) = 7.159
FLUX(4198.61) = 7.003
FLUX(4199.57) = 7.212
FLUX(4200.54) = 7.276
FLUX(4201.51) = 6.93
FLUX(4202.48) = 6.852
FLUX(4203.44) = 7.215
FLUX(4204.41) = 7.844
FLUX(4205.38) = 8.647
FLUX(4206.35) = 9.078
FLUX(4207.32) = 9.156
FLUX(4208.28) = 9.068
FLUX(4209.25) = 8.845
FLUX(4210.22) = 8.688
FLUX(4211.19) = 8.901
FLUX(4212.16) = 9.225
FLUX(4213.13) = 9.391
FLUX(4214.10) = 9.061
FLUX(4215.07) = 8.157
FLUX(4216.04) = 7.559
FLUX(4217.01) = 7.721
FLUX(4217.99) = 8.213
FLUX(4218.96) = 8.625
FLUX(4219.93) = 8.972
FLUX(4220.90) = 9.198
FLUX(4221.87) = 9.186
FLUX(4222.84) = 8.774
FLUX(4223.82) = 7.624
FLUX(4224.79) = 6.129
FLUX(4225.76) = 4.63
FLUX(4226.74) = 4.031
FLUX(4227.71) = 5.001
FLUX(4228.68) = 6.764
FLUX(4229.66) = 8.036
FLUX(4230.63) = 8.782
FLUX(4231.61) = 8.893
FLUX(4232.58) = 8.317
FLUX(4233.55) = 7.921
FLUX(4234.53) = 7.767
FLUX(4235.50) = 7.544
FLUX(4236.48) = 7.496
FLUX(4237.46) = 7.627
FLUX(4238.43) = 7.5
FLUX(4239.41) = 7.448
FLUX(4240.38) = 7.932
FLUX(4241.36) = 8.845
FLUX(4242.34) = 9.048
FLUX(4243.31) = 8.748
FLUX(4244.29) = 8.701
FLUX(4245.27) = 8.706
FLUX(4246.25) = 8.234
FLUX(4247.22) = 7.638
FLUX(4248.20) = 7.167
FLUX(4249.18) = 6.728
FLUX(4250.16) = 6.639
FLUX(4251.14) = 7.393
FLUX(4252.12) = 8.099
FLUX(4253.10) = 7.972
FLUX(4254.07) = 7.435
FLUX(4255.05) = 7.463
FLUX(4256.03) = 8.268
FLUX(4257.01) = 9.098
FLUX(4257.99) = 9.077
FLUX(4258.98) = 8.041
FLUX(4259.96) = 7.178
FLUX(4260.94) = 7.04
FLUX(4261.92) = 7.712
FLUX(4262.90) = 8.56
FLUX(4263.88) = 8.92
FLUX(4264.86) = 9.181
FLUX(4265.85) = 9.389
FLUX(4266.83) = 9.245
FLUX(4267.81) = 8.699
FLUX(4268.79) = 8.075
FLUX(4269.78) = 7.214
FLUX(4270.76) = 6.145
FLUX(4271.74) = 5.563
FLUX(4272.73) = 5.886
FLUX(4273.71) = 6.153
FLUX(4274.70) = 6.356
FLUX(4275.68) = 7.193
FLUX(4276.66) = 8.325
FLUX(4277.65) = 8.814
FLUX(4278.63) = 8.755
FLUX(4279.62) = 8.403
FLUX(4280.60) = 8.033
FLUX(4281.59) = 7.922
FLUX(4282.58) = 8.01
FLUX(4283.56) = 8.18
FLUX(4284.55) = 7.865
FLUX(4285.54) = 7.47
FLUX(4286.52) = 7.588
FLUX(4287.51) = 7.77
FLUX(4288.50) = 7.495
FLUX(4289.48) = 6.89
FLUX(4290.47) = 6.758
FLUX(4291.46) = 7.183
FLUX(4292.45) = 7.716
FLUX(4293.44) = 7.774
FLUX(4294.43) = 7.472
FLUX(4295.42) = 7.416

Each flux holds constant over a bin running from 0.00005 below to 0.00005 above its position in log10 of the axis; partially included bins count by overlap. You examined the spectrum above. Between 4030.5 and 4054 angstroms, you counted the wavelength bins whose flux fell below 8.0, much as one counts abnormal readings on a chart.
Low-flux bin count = 13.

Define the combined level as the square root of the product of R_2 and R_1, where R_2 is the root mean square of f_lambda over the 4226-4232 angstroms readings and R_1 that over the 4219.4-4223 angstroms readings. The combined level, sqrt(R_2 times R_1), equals 8.04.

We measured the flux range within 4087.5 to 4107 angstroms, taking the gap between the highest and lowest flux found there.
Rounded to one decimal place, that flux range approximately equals 3.8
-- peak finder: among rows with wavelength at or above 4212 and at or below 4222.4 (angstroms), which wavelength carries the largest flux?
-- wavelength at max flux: 4213.13 angstroms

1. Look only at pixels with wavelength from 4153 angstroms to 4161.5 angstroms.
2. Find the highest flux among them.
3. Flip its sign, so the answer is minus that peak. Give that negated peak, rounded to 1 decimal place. -9.2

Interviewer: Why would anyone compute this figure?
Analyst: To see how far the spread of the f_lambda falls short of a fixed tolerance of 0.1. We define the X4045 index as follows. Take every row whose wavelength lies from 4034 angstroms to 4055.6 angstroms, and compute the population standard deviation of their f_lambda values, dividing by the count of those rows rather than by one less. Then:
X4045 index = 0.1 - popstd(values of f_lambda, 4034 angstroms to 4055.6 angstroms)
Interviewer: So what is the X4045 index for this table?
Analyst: -1.0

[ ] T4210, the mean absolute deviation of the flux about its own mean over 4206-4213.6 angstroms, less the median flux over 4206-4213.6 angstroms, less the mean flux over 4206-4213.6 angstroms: -17.9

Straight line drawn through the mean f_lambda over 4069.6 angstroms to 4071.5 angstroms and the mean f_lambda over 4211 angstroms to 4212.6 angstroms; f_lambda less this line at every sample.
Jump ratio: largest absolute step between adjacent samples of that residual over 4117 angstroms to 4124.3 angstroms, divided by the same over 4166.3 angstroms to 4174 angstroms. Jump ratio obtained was 0.8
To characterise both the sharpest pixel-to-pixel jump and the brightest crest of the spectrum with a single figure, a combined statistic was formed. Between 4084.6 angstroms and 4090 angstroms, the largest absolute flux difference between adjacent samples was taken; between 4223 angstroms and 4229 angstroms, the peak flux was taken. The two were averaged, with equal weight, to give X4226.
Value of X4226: 4.14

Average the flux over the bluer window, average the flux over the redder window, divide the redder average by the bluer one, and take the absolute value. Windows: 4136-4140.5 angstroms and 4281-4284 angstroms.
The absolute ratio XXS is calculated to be 0.85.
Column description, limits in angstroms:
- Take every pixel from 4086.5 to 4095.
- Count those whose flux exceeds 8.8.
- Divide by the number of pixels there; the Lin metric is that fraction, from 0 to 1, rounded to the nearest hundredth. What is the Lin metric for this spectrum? 1.00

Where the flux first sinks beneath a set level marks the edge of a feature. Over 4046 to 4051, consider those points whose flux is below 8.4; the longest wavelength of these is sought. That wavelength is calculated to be 4049.53 angstroms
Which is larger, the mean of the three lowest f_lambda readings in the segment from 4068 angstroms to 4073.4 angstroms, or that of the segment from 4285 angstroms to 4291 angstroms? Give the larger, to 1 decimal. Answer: 7.0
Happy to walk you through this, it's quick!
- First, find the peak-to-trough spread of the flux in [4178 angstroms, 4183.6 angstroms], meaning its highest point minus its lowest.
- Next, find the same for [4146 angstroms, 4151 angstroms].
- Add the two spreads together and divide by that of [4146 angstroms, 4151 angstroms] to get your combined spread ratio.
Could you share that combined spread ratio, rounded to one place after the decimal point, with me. 2.5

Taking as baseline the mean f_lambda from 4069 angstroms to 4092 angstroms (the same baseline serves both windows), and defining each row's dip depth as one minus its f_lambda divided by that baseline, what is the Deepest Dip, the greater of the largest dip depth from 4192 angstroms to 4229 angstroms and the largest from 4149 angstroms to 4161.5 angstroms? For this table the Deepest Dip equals 0.52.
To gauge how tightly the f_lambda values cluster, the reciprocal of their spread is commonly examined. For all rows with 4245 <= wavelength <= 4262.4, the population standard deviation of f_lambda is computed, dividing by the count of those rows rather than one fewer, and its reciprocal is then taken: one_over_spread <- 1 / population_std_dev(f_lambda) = 1.4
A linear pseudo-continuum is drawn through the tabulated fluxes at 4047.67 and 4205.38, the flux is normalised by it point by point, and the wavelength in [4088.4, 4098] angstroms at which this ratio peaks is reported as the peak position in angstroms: 4088.89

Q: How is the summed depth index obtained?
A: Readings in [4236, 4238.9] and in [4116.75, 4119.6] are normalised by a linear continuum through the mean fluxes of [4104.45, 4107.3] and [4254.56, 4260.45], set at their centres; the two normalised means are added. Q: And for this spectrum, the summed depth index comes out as 2.02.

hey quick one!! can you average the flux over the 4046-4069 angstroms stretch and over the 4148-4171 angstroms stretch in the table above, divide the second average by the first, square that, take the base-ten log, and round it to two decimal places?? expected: 0.12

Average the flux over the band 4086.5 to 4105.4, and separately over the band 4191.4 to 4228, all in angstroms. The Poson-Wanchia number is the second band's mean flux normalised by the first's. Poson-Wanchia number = 0.92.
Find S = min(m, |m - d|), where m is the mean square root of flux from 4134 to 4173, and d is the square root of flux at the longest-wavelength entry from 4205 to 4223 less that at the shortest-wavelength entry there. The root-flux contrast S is 2.91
